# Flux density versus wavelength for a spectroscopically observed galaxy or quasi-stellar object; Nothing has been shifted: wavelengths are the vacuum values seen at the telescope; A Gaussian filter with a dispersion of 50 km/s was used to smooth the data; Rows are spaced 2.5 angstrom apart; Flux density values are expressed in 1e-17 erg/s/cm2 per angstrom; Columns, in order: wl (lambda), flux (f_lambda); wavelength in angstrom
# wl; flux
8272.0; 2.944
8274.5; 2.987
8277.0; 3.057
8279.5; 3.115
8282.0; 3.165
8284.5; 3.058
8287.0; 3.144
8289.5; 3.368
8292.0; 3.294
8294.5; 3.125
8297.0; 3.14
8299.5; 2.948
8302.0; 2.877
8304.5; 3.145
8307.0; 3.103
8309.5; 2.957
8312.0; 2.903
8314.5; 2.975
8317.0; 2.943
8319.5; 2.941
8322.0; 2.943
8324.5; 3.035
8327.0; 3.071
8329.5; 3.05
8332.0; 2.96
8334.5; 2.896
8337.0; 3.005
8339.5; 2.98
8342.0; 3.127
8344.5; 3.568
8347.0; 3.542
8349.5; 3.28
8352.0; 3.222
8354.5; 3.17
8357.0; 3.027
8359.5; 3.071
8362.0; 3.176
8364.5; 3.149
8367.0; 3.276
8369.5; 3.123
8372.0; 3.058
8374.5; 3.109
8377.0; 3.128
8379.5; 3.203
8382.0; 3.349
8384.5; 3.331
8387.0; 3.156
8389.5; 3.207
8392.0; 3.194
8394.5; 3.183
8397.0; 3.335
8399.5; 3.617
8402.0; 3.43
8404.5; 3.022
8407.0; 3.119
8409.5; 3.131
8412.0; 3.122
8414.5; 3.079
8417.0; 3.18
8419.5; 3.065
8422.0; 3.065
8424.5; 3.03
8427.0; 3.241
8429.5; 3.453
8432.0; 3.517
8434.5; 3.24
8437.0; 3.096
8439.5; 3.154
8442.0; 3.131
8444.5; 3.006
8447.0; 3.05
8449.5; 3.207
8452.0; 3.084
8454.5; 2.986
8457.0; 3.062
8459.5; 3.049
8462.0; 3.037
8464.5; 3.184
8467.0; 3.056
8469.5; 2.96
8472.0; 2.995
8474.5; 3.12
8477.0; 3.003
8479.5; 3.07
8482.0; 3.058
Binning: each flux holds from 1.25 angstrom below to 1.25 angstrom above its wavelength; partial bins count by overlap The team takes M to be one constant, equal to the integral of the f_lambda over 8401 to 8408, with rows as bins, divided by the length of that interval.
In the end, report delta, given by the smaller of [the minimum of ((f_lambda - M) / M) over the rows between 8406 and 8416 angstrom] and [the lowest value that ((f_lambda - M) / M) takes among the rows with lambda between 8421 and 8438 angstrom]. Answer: -0.048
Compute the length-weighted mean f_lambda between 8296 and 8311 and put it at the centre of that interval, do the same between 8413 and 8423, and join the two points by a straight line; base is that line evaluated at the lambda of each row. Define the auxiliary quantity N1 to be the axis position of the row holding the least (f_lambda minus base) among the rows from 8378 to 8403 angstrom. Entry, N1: 8387.0 angstrom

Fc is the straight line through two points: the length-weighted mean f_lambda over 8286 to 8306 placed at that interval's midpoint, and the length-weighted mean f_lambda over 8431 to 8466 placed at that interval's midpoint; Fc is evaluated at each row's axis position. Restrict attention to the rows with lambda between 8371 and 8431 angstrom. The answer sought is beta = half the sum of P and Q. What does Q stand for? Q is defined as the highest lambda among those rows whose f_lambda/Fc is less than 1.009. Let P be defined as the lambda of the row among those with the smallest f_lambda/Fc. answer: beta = 8414.5 angstrom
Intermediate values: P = 8404.5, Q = 8424.5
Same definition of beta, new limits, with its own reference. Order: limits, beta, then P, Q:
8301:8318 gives 8309.5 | 8302.0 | 8317.0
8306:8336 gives 8334.5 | 8334.5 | 8334.5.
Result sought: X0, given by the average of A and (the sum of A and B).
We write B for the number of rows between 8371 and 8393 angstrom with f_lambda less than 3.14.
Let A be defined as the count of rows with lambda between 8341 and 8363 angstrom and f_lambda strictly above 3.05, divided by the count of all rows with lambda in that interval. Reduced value 2.4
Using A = 0.89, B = 3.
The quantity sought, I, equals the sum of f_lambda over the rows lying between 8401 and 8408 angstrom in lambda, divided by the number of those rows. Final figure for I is 3.19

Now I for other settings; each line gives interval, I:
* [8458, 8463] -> 3.04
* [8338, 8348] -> 3.30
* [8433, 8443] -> 3.16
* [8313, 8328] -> 2.98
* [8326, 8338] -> 3.00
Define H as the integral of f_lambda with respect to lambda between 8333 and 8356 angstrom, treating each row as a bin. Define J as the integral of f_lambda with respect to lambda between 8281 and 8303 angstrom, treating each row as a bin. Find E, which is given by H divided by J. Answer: 1.07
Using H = 73.5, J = 69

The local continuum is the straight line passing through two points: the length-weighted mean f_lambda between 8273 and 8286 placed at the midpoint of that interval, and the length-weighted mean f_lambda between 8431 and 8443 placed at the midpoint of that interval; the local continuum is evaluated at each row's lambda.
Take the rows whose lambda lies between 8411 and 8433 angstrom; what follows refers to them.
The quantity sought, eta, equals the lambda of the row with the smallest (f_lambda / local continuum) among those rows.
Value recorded 8424.5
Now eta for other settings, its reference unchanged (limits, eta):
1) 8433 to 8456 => 8454.5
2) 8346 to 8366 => 8357.0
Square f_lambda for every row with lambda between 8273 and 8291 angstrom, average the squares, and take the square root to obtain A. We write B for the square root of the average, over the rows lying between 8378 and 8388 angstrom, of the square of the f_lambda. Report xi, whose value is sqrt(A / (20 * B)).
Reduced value 0.219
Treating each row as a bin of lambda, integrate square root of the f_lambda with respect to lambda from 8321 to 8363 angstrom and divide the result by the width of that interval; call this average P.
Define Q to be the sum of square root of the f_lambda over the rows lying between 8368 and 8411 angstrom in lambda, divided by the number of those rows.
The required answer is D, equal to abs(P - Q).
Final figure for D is 0.026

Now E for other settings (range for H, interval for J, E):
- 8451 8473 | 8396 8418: 0.94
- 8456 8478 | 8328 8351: 0.92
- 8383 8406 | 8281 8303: 1.09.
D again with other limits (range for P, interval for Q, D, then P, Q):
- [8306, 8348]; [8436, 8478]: 0.005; 1.75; 1.75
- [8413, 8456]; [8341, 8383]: 0.017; 1.77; 1.79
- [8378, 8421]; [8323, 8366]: 0.023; 1.79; 1.77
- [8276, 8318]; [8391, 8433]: 0.040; 1.75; 1.79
